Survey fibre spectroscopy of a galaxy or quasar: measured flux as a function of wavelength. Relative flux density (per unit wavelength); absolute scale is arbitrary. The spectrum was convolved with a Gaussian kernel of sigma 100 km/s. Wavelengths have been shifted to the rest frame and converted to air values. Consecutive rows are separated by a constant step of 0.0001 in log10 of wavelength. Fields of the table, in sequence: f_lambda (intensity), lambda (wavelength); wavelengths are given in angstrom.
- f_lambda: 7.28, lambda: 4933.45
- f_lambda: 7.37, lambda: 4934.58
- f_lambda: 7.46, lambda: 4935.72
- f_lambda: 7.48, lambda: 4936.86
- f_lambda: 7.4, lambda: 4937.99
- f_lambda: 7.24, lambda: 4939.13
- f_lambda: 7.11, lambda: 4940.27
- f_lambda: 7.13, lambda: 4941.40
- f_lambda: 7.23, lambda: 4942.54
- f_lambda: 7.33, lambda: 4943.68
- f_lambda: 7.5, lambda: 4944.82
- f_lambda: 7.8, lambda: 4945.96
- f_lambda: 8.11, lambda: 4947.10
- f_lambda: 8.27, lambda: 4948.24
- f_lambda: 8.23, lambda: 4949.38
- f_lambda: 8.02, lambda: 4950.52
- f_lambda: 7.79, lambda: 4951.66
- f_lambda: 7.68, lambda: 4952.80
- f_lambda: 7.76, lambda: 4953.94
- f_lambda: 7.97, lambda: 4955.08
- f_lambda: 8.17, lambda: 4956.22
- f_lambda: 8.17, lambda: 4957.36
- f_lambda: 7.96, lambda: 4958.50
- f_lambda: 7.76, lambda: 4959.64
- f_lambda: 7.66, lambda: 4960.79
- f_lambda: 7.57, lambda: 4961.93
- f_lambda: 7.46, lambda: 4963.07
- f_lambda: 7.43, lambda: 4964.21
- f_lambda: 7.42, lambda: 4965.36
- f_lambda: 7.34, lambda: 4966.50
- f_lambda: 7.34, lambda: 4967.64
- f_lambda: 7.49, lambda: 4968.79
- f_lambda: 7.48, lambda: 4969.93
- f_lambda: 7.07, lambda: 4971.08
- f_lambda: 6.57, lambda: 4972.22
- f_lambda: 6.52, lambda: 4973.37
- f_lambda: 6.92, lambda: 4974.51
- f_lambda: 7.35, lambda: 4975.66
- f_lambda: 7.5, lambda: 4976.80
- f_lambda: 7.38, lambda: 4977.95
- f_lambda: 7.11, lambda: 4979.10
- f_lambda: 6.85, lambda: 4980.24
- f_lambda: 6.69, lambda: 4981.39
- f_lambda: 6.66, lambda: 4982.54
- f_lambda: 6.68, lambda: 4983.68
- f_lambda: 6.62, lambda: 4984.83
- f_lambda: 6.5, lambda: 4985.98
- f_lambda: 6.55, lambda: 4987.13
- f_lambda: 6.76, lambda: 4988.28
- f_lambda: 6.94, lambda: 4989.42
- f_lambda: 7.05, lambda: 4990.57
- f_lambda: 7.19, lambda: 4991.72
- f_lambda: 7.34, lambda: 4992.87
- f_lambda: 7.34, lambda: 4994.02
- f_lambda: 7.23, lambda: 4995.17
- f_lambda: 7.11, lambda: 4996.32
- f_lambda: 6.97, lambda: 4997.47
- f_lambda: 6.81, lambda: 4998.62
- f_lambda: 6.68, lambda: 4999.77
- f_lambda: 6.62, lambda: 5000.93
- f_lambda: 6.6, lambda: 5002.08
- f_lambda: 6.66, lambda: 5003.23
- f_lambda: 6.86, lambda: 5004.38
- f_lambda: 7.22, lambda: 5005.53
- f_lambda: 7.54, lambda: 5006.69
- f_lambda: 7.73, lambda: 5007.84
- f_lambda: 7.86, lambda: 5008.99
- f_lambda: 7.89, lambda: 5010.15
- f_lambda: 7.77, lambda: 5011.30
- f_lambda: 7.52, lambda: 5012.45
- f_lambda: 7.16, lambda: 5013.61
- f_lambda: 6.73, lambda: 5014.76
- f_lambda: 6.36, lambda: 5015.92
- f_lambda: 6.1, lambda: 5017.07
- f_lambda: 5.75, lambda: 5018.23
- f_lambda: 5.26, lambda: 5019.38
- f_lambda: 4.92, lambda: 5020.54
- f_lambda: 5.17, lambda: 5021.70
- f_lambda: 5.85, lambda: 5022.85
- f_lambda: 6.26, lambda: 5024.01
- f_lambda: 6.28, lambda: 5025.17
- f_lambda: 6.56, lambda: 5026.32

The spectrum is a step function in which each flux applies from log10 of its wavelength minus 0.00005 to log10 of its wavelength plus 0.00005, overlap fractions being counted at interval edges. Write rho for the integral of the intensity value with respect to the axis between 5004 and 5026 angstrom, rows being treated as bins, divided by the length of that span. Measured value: 6.64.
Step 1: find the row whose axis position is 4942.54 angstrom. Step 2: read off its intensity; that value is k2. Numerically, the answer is 7.23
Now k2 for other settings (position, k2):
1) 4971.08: 7.07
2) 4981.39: 6.69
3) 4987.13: 6.55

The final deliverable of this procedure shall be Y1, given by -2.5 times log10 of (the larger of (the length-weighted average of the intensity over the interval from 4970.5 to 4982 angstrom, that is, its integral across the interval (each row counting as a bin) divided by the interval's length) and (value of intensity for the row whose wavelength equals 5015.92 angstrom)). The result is -2.11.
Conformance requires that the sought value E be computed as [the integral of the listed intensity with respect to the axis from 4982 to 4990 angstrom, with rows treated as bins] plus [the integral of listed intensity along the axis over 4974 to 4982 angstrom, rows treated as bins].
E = 110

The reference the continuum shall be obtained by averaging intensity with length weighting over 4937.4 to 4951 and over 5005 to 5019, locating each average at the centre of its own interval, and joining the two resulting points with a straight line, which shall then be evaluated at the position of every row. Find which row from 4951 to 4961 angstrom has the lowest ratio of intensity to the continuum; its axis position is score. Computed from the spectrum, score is 4952.80 angstrom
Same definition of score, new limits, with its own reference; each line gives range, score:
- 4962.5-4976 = 4973.37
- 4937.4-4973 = 4972.22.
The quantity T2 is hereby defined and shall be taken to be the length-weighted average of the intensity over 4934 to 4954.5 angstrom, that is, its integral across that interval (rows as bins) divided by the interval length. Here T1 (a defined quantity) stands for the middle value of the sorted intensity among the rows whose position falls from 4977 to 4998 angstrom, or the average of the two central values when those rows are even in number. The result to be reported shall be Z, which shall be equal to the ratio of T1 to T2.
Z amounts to 0.91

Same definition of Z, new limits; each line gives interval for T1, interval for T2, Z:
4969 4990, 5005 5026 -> 1.03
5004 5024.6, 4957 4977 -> 0.92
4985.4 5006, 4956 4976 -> 0.93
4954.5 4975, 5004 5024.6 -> 1.12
